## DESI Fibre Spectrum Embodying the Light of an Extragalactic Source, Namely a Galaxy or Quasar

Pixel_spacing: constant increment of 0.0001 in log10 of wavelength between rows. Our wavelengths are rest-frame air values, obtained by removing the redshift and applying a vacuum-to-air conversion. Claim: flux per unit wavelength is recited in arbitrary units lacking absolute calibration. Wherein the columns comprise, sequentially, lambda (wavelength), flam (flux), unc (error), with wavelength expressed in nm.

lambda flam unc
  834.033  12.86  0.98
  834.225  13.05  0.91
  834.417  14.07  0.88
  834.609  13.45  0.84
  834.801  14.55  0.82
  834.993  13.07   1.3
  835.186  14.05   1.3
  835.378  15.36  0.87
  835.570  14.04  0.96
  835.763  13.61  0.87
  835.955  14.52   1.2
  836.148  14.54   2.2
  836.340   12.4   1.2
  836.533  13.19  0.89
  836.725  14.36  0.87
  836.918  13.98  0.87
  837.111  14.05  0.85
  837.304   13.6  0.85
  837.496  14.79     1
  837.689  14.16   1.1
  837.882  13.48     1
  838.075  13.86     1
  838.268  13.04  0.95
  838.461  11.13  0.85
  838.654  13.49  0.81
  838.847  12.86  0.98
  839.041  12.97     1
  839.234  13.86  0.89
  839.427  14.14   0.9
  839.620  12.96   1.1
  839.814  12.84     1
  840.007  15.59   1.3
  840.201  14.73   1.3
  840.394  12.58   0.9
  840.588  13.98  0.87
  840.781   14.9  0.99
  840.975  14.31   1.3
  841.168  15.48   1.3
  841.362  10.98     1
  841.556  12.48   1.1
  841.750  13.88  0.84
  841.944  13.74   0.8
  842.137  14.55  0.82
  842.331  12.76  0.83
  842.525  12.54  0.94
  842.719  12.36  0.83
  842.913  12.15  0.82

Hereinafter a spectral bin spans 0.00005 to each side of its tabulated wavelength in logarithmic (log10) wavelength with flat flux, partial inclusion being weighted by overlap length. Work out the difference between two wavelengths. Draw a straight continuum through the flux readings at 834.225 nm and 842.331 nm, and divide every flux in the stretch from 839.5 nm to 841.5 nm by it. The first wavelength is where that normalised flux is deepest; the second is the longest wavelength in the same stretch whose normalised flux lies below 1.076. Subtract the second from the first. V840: 0.00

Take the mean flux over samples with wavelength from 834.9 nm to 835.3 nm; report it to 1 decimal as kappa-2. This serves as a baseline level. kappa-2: 13.6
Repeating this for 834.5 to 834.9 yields 14.0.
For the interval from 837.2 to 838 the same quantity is 14.0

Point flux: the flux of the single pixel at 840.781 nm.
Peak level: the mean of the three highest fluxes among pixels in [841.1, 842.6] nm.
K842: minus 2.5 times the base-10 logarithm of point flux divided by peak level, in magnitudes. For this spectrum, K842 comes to -0.02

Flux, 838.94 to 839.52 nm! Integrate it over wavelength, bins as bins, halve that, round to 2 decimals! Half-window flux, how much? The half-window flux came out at 3.96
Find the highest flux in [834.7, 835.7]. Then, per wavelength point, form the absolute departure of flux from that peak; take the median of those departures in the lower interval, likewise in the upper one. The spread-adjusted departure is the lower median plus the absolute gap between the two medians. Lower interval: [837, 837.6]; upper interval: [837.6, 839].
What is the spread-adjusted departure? 1.9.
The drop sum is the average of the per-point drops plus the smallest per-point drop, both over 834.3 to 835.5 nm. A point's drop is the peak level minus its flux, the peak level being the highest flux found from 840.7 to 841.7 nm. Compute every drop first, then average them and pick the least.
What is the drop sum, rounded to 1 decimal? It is 1.5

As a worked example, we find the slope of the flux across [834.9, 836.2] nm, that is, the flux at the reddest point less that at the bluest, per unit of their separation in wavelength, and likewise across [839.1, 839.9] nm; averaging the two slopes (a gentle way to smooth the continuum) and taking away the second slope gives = 1.5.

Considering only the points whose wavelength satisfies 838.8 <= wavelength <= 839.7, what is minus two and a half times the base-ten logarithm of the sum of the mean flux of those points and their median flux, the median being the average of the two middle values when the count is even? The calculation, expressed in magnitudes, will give -3.55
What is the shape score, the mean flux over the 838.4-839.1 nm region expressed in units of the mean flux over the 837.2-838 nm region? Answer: 0.90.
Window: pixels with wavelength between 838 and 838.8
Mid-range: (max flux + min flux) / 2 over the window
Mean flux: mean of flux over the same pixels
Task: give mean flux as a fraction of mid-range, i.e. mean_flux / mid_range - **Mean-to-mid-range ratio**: 1.03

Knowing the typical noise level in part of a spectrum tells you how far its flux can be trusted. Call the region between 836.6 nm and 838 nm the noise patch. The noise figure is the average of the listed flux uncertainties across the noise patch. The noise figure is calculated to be 0.93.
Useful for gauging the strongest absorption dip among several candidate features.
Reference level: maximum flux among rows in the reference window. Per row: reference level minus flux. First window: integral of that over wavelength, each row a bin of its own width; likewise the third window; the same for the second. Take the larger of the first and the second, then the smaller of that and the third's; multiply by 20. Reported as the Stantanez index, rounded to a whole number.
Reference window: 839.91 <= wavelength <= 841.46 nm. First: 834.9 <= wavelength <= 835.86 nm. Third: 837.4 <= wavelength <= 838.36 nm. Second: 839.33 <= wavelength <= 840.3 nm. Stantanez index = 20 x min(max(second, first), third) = 30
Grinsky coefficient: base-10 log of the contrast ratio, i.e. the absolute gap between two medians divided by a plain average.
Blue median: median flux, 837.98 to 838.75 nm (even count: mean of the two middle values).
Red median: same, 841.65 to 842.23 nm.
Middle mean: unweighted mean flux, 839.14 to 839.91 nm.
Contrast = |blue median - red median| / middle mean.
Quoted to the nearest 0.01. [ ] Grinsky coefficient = -1.34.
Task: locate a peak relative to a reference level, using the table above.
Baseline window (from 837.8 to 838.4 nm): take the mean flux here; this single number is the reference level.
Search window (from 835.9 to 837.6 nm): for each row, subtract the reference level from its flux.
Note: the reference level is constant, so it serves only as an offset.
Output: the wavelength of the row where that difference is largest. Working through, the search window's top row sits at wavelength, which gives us 837.496 nm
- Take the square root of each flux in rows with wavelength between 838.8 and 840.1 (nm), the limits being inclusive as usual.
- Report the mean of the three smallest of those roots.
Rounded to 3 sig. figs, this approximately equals 3.59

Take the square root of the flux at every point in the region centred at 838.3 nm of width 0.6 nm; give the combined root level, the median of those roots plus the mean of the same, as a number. 7.17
